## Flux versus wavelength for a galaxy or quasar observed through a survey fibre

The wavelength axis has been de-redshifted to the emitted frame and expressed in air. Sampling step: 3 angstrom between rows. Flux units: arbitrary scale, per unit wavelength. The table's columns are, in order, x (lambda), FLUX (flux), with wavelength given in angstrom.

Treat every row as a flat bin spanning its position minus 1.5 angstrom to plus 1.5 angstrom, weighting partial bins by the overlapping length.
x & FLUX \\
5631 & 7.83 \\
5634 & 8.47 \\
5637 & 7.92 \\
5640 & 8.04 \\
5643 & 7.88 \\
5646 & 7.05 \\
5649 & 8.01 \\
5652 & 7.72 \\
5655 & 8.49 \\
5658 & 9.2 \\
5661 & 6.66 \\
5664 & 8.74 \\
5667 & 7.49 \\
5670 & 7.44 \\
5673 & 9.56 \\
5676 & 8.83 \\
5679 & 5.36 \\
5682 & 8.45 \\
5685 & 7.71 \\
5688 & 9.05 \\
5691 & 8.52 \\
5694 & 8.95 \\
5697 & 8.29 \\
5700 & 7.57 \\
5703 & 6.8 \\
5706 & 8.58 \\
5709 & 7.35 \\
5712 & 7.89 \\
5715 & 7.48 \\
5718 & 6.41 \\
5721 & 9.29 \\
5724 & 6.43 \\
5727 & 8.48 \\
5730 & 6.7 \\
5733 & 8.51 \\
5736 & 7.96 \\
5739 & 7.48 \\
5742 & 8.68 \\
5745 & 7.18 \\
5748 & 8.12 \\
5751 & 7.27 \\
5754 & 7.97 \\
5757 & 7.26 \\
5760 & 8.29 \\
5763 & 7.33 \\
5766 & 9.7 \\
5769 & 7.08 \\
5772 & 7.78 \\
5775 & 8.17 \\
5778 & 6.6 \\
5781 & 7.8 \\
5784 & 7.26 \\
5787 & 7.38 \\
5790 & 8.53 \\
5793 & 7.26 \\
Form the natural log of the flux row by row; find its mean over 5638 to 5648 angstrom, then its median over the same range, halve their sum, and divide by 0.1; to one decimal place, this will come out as 20.5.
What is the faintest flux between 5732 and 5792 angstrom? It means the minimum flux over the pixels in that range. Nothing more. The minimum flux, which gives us 6.6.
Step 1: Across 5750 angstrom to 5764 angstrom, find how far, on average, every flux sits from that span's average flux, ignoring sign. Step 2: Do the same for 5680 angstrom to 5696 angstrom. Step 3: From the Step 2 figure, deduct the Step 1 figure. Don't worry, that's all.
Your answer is -0.03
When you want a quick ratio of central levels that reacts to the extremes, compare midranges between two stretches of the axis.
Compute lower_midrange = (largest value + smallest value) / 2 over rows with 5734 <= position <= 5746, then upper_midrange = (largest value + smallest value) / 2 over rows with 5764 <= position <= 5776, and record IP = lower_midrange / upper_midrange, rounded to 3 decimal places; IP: 0.945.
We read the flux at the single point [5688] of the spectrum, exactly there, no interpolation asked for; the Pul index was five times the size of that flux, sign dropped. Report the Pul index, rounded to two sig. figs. 45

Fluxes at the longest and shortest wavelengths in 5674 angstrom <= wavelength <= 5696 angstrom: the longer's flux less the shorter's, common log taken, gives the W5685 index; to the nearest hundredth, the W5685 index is -0.92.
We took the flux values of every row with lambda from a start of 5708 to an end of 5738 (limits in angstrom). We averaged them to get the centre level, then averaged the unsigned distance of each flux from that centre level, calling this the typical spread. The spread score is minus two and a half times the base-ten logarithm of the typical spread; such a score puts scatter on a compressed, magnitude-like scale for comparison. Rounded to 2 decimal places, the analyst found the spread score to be 0.28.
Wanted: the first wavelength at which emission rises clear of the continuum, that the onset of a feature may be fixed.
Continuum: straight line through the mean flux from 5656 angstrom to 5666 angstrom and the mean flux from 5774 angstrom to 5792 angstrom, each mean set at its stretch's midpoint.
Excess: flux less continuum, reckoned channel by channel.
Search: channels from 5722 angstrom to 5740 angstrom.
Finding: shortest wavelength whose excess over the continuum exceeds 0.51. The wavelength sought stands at 5727 angstrom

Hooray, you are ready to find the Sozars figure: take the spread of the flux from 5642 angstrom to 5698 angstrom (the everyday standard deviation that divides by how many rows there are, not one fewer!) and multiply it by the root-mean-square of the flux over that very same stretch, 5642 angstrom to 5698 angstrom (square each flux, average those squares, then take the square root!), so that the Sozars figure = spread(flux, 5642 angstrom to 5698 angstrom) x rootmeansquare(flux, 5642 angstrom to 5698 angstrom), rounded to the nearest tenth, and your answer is 8.0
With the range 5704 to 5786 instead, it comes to 6.3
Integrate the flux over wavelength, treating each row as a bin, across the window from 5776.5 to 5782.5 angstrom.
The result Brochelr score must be 43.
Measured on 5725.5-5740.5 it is 117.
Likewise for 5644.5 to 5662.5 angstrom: 141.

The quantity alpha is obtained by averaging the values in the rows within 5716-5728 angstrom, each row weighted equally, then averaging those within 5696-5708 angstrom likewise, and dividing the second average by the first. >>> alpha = 1.02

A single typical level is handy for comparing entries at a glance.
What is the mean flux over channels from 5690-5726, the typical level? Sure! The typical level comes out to 7.80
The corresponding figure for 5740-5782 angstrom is 7.80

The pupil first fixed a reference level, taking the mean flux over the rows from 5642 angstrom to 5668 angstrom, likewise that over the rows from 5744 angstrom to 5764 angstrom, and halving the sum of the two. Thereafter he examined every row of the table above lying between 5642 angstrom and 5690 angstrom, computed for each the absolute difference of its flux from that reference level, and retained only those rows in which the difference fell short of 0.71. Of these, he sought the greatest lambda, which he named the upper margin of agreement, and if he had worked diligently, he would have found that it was 5685 angstrom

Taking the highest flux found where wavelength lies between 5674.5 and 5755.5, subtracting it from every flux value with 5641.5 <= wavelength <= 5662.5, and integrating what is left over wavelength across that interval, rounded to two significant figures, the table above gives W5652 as -30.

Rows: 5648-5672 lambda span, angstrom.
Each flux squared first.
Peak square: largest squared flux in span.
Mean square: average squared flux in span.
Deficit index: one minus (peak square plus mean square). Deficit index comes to -148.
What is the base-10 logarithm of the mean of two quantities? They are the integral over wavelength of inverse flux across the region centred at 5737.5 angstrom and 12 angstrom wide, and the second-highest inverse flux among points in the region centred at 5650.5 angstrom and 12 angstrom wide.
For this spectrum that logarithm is -0.10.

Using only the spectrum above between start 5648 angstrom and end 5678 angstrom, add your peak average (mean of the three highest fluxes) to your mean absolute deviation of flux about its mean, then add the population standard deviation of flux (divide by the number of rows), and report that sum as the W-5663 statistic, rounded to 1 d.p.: 10.8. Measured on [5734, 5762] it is 9.3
